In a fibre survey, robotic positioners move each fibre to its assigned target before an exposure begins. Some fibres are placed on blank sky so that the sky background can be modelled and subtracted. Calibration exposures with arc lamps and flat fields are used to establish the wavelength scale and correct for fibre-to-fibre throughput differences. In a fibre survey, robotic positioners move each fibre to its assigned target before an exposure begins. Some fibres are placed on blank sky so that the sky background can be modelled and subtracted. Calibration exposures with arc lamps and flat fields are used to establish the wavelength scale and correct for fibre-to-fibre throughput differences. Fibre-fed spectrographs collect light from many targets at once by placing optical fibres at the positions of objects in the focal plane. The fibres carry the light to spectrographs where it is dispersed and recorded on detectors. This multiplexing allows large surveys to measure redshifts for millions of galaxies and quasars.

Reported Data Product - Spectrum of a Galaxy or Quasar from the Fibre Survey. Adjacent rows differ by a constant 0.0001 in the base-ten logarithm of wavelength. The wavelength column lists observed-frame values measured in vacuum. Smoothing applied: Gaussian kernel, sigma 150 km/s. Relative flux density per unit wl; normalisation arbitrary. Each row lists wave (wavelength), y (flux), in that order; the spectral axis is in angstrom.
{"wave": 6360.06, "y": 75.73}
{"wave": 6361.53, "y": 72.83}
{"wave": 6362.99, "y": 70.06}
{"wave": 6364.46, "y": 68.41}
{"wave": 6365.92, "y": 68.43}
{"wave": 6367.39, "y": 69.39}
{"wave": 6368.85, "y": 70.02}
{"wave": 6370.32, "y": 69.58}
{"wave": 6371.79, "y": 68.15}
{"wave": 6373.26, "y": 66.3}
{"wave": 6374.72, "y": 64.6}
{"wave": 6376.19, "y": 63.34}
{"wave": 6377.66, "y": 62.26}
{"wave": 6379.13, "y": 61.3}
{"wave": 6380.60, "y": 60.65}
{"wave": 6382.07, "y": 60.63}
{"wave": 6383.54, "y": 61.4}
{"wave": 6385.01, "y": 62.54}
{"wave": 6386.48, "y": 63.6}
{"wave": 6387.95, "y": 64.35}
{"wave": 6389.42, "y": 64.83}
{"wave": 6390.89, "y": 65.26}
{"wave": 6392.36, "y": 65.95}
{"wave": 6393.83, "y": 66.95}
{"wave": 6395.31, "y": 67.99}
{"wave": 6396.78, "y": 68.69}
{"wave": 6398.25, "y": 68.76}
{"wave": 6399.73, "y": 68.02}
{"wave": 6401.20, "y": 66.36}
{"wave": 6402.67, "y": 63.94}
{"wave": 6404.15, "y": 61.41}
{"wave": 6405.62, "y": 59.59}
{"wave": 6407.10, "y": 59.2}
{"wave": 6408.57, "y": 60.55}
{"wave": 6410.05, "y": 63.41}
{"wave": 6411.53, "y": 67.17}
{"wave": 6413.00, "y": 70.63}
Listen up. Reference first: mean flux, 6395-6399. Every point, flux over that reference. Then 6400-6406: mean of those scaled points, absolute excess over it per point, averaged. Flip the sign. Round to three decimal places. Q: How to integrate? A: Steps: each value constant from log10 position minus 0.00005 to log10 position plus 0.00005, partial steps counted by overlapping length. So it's -0.034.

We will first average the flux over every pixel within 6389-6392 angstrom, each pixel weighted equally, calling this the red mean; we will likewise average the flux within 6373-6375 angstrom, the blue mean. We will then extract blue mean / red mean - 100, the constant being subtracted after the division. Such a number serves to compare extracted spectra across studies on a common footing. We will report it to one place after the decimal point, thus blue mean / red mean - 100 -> -99.0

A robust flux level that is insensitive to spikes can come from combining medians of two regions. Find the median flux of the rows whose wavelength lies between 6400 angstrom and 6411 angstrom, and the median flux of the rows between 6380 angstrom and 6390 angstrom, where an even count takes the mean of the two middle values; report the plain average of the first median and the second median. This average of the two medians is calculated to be 62.0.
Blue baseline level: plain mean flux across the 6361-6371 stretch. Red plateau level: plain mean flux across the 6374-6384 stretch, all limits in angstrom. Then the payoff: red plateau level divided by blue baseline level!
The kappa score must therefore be 0.89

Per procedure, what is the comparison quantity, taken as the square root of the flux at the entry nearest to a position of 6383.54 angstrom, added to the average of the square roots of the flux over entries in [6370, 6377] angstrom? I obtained 16.0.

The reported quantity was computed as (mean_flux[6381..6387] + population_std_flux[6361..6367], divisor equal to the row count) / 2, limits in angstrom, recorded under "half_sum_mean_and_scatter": 31.9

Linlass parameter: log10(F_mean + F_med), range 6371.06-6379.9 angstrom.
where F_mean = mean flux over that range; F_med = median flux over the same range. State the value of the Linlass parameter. 2.108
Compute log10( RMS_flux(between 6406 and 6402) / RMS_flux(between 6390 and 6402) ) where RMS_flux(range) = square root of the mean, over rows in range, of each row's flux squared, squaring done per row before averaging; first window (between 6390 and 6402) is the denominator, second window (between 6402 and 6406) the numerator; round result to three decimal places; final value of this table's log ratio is -0.038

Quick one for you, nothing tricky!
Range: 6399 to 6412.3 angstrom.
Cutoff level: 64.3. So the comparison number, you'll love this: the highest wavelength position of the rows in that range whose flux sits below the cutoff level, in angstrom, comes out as 6410.05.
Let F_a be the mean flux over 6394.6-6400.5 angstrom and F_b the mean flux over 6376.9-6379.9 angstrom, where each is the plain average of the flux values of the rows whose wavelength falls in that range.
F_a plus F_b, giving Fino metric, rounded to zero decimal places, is 130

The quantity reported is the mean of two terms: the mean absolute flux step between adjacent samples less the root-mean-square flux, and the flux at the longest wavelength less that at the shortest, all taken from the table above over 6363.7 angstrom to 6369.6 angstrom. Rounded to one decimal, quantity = -33.5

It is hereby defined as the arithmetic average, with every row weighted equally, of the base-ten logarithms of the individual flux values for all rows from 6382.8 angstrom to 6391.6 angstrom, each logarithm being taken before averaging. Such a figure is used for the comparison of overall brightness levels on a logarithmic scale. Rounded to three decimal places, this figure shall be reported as 1.804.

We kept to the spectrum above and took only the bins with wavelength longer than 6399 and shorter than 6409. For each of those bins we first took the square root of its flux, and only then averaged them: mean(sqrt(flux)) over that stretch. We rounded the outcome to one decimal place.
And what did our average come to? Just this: 7.9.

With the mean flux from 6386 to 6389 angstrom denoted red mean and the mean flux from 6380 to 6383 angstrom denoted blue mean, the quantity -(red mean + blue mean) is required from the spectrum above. -125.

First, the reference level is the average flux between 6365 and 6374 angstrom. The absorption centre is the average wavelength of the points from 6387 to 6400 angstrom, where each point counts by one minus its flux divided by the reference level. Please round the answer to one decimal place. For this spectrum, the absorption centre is 6390.8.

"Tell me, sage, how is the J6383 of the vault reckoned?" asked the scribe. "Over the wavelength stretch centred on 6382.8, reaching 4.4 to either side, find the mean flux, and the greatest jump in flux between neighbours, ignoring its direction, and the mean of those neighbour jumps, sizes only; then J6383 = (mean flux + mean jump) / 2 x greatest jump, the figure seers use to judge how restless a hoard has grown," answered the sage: 36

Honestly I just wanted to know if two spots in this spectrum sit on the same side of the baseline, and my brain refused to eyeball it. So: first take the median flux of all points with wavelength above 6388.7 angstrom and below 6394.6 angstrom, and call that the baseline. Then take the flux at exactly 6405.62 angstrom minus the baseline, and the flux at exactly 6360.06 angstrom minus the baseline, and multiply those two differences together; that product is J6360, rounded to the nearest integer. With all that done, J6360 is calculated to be -61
